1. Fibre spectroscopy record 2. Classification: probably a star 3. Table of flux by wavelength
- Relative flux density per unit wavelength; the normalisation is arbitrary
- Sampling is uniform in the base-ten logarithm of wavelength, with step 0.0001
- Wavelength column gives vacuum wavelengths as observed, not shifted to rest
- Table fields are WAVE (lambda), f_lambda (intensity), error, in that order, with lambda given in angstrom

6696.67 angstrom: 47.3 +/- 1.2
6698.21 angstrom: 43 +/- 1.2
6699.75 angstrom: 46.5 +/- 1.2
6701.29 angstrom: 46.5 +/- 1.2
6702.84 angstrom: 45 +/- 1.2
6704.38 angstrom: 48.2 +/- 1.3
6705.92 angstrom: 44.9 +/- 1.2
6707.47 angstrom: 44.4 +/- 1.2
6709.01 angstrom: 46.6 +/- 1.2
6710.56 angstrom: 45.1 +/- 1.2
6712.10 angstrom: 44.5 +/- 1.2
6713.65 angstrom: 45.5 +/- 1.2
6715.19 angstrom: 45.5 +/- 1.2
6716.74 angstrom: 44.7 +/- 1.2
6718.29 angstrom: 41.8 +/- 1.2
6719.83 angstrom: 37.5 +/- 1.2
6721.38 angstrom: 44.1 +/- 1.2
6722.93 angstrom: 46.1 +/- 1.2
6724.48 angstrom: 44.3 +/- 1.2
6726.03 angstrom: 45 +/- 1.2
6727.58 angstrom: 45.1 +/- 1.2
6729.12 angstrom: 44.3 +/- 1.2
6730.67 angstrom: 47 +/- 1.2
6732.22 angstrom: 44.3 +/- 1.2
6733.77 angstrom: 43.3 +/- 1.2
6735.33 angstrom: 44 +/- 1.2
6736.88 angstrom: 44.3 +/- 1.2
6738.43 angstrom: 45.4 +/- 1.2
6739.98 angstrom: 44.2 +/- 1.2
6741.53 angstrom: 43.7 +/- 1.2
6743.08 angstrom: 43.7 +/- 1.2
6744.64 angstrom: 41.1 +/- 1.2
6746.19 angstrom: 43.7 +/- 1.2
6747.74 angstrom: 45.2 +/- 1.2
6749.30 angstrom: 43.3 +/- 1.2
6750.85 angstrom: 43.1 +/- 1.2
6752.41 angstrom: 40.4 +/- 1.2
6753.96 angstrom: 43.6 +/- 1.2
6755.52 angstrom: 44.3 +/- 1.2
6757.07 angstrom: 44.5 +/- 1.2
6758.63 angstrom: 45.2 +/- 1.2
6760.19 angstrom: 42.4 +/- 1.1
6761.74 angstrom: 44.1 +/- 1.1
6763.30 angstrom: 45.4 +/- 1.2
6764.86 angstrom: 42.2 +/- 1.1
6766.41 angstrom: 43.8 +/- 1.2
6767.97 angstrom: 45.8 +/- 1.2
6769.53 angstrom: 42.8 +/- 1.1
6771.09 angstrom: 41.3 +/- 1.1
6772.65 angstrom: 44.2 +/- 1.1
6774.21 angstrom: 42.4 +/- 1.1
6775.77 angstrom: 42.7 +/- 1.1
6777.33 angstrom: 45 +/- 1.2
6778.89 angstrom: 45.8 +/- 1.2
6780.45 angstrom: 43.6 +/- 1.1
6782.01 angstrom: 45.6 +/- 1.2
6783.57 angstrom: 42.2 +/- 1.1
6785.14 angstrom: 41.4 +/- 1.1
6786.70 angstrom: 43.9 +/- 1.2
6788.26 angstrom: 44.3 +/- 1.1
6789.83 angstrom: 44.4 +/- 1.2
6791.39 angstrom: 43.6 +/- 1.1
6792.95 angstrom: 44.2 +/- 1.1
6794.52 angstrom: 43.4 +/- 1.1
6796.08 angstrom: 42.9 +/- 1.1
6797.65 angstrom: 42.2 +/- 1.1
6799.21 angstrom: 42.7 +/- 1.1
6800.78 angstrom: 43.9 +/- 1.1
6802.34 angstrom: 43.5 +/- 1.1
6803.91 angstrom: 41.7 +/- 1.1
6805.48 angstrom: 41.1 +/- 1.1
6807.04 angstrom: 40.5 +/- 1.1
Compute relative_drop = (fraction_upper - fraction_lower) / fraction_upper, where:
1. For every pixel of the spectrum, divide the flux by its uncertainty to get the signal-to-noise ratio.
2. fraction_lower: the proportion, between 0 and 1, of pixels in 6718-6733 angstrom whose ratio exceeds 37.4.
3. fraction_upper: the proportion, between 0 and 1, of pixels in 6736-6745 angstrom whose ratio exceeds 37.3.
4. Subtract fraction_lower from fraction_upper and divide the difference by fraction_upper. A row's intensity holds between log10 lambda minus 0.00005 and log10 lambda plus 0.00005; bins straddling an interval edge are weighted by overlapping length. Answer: -1.4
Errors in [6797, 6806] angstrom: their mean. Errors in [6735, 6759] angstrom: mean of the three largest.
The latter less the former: 0.10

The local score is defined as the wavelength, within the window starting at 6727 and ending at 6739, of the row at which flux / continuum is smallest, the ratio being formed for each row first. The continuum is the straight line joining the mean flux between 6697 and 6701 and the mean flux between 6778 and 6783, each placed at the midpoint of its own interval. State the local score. 6733.77 angstrom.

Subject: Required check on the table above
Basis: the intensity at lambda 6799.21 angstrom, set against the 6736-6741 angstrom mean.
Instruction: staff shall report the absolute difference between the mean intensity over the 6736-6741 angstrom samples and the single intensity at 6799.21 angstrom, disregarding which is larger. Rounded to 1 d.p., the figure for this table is 1.9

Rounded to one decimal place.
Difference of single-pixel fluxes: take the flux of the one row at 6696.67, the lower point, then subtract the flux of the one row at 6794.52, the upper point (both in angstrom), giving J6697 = 3.9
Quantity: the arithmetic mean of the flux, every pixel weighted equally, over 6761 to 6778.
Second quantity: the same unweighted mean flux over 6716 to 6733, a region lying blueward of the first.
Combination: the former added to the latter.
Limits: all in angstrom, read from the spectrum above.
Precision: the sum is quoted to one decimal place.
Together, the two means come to 87.6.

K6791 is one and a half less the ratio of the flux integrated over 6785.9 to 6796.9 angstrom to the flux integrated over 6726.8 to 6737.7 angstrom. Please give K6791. 0.509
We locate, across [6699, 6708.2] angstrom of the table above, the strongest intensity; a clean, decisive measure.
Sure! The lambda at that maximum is 6704.38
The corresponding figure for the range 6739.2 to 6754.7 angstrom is 6747.74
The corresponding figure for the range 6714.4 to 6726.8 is 6722.93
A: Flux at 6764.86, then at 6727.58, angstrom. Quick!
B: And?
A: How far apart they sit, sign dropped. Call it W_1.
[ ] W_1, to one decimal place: 2.9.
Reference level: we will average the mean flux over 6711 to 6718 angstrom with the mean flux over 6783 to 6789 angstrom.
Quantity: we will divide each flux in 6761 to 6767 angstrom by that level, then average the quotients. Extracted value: 1.00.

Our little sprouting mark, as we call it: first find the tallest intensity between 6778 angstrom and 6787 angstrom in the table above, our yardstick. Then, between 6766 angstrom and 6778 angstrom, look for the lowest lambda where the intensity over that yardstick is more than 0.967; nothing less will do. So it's 6767.97 angstrom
